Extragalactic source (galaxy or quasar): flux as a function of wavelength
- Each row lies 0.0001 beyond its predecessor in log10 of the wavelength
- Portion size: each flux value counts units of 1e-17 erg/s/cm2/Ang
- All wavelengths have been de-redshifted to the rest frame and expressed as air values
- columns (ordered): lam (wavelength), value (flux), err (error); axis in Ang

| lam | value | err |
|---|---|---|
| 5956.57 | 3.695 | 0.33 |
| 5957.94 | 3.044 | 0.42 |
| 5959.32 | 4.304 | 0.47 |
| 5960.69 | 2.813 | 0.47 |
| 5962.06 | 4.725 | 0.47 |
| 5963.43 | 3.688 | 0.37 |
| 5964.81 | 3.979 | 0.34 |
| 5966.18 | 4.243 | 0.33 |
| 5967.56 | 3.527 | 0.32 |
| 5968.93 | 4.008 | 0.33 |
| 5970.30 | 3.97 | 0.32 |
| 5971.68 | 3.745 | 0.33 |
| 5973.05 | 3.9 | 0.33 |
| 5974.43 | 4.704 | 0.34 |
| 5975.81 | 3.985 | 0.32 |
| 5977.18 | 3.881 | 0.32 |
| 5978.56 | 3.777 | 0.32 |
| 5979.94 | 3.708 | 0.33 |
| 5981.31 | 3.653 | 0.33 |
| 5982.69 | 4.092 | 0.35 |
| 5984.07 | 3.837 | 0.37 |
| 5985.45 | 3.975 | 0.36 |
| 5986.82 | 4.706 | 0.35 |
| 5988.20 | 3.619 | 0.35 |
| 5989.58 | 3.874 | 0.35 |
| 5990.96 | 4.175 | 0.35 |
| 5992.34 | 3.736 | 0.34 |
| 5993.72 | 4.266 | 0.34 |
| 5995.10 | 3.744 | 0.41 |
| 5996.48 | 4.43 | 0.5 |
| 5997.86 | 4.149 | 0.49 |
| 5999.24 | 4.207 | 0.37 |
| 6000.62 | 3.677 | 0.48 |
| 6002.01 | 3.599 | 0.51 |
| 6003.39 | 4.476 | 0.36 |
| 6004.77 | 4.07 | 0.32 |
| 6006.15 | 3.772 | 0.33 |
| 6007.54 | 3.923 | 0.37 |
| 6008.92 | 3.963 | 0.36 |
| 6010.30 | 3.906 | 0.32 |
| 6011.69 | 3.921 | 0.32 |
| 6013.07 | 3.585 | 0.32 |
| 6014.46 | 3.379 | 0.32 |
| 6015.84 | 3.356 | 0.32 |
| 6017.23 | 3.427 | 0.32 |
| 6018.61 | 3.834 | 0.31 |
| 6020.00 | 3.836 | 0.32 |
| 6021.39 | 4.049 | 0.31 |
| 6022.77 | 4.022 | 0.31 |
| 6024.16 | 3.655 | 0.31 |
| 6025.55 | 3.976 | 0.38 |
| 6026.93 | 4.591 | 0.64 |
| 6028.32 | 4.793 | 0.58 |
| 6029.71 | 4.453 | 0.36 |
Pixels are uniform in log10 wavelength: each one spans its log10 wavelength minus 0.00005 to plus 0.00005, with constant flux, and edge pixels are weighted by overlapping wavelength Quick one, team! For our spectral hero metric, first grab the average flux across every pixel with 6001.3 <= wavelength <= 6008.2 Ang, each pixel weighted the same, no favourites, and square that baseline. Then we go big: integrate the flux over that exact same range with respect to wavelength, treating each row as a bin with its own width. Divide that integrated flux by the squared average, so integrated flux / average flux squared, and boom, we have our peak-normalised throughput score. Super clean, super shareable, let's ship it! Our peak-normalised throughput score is 1.74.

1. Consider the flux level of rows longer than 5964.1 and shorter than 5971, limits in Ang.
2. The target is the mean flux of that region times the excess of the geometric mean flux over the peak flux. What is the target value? -1.2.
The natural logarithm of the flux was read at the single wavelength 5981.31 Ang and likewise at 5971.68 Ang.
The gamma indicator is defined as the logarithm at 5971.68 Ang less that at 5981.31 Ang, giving 0.025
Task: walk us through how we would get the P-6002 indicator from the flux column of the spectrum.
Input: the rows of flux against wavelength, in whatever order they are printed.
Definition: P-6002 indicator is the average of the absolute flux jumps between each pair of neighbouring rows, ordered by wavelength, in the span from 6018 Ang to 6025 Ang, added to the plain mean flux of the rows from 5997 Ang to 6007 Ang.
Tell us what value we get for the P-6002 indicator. 4.15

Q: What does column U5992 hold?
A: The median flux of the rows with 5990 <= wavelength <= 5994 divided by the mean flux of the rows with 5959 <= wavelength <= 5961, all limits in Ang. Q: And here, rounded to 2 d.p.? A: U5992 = 1.17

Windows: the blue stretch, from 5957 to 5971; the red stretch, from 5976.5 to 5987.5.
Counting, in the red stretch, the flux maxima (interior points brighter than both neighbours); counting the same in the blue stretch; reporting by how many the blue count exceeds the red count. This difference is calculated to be 3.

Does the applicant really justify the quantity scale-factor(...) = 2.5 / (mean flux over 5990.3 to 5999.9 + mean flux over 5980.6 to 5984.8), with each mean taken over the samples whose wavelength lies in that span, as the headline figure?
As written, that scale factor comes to 0.3140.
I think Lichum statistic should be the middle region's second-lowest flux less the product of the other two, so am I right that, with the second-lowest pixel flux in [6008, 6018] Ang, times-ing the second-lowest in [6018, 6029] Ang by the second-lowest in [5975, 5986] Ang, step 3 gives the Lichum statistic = -10.8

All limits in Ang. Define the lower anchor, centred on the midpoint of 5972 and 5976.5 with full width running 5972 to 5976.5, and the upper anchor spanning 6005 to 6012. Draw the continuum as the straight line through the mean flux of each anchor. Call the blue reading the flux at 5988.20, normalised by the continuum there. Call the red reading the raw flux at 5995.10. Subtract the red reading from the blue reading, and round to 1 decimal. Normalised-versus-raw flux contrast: -2.9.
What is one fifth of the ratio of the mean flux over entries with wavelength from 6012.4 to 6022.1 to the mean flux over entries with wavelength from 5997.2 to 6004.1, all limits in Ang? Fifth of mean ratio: 0.181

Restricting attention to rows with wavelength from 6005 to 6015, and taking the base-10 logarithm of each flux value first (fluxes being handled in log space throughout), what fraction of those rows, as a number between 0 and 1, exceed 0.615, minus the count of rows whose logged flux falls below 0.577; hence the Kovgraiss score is -3.0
